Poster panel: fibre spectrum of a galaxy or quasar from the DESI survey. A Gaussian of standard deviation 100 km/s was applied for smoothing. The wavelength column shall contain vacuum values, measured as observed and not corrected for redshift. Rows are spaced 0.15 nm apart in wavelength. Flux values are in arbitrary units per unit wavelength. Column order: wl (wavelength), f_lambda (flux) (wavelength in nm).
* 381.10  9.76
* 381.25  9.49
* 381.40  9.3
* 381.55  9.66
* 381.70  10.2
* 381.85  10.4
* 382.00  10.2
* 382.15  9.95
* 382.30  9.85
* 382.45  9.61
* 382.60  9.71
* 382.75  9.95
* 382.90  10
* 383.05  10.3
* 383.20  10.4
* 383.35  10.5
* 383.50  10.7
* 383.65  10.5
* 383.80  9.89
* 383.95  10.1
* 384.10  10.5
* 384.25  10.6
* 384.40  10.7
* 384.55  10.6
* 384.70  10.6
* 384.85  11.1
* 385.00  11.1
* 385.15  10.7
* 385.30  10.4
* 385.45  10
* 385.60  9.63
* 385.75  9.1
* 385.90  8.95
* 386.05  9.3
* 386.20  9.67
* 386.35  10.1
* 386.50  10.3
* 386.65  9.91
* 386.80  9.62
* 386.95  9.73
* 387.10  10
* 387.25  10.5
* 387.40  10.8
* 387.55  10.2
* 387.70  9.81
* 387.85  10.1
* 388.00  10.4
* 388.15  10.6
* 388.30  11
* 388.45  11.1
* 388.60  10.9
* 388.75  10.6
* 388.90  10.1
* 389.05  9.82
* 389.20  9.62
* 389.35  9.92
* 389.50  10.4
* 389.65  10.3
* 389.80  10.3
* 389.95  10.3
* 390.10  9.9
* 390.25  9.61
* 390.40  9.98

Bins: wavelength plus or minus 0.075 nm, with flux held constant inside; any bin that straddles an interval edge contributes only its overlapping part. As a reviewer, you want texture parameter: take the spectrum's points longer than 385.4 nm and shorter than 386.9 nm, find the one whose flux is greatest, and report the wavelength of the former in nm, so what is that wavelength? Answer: 386.50 nm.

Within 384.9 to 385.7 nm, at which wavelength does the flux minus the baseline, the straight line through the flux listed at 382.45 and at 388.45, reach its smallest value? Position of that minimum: 385.60 nm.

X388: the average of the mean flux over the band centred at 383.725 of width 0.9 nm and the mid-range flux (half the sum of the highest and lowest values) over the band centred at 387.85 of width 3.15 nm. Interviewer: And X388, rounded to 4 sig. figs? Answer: 10.36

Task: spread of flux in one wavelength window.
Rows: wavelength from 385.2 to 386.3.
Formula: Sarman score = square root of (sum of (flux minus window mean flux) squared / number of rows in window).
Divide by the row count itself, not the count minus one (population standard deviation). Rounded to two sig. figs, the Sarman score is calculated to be 0.47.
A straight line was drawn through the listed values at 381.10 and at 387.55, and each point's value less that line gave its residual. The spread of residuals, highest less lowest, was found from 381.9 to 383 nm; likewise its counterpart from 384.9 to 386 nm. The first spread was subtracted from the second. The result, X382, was 1.59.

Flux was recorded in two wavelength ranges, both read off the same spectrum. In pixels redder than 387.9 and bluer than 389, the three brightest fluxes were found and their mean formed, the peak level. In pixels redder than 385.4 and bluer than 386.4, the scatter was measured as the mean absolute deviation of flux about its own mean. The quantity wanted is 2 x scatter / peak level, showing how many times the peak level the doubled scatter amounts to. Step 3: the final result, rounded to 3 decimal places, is 0.065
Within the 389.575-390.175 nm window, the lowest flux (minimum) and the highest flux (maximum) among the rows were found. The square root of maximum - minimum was 0.63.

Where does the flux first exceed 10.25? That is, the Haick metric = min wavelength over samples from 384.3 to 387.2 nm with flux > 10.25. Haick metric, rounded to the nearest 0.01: 384.40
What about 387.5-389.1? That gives 388.00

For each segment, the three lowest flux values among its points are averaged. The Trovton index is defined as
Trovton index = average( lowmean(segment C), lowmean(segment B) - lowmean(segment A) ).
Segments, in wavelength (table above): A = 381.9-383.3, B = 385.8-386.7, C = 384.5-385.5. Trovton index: 4.96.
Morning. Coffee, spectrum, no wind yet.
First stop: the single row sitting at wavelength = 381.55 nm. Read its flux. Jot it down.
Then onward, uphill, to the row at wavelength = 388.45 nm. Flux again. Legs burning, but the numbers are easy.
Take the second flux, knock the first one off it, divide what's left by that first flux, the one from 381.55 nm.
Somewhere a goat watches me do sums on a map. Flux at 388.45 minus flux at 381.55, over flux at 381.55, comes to 0.149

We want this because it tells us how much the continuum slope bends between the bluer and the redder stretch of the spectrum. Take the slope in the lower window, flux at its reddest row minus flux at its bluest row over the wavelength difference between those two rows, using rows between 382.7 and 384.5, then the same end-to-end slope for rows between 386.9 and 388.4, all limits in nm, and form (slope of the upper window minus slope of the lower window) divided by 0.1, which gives 4.9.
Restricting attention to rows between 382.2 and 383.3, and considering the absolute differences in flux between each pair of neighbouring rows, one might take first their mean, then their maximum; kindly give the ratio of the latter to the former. 1.75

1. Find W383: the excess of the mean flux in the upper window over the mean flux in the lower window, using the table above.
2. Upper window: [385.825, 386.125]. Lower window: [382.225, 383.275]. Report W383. -0.8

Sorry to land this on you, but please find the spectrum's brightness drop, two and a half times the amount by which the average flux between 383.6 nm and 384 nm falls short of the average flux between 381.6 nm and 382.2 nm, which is 0.1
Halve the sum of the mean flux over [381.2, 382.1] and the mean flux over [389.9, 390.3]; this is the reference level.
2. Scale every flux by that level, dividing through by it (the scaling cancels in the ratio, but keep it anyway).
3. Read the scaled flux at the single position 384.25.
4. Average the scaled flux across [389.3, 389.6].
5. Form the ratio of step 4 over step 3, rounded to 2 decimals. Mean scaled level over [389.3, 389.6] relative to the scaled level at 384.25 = 0.96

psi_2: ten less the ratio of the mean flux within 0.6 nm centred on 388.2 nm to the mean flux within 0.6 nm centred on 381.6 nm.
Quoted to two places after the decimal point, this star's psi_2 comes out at 8.91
